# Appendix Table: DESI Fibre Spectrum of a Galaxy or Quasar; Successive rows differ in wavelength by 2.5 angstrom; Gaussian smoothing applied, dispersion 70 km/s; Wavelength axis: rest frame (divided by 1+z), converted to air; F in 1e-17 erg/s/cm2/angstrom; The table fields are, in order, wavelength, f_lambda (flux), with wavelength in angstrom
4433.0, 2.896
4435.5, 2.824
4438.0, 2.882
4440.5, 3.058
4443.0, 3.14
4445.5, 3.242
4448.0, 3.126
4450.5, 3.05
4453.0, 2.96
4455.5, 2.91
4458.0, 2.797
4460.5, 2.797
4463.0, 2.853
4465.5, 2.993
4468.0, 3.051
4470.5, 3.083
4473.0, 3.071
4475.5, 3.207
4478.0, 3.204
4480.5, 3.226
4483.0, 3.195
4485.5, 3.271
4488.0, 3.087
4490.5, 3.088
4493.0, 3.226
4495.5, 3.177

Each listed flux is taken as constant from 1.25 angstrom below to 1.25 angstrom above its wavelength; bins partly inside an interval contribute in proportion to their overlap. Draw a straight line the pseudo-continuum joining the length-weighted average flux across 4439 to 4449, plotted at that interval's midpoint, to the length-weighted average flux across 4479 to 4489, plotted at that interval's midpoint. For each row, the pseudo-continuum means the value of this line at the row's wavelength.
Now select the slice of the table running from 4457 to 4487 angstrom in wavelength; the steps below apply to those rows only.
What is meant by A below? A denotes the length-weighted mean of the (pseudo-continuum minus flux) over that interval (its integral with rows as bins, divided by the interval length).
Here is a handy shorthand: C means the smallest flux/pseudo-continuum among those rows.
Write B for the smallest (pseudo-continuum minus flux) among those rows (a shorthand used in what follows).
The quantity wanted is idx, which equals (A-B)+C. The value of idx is 1.07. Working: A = 0.11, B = -0.071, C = 0.885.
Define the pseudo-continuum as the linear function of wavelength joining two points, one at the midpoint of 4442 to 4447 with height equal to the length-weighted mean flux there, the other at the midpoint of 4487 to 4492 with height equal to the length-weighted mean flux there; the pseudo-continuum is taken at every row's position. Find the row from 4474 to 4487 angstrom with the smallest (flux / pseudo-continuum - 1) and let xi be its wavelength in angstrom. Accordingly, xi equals 4475.5 angstrom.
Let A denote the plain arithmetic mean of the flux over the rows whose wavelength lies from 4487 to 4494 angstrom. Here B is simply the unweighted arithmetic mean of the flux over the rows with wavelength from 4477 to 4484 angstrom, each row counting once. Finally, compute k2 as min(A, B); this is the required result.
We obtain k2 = 3.13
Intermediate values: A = 3.13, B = 3.21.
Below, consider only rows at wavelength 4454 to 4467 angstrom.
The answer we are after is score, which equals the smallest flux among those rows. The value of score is 2.797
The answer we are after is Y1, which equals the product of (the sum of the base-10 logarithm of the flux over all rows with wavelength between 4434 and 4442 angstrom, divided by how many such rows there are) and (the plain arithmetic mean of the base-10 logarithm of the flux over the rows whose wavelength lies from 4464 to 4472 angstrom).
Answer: 0.225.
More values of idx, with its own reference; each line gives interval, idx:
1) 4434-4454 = 1.11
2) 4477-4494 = 1.05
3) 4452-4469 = 1.02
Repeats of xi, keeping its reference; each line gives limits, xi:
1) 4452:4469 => 4458.0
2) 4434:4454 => 4435.5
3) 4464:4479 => 4465.5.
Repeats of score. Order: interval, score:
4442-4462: 2.797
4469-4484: 3.071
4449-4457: 2.91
